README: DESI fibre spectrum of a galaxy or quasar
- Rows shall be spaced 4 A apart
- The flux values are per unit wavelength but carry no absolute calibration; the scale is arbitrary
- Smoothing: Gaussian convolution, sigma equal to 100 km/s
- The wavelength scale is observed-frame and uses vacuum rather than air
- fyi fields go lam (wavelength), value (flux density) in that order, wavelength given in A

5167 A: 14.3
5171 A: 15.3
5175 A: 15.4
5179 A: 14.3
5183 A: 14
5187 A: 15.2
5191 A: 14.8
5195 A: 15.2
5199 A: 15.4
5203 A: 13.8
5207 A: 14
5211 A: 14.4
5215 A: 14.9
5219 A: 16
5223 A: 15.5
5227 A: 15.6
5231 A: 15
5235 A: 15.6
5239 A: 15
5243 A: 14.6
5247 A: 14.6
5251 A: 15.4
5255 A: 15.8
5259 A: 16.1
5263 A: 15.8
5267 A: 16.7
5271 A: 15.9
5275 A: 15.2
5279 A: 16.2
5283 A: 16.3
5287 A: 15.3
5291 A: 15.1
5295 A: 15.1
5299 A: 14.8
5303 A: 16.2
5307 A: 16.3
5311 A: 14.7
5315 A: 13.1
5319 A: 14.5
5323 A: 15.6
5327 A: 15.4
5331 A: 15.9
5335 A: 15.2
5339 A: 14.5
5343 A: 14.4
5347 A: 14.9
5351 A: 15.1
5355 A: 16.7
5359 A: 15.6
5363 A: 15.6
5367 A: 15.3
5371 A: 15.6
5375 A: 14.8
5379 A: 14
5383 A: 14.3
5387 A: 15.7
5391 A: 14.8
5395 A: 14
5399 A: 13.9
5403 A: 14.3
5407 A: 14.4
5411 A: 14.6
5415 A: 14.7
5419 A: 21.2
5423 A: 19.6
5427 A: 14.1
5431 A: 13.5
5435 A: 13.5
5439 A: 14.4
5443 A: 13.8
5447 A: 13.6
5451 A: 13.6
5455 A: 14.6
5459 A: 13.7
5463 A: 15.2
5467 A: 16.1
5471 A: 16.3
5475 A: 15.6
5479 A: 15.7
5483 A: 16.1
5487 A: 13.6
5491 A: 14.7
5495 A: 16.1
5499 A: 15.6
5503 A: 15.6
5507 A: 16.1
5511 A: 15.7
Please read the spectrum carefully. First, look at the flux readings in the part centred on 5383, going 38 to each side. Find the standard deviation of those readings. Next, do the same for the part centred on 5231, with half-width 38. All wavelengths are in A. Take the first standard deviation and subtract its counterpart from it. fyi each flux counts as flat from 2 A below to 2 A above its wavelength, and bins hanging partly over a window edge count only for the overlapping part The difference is 0.9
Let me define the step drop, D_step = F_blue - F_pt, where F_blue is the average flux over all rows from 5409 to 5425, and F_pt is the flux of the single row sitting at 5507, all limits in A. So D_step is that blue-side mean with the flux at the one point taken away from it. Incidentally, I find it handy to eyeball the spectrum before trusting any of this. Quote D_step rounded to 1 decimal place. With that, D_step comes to 1.4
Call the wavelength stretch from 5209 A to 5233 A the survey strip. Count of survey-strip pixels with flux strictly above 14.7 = 5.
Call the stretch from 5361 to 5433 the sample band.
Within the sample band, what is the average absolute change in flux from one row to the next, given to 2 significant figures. 1.2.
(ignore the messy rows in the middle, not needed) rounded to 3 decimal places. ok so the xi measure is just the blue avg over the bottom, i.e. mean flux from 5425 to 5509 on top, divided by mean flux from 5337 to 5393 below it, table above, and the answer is 0.983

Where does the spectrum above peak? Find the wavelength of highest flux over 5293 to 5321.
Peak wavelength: 5307 A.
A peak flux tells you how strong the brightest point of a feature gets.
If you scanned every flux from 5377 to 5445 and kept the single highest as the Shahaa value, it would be 21.2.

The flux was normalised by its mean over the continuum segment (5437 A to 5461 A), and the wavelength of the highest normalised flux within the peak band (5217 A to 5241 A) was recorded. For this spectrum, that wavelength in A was 5219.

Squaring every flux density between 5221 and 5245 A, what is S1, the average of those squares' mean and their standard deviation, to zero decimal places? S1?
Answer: 122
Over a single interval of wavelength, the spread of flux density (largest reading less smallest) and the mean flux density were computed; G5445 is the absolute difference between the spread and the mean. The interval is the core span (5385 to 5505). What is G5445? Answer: 7.4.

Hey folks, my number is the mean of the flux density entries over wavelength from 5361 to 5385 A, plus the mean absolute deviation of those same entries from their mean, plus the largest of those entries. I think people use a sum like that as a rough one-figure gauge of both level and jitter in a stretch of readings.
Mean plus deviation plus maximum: 31.1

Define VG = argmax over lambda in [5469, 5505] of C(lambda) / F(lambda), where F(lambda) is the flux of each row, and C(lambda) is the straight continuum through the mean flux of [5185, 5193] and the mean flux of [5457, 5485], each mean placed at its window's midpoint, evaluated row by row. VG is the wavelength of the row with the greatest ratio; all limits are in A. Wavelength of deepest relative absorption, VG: 5487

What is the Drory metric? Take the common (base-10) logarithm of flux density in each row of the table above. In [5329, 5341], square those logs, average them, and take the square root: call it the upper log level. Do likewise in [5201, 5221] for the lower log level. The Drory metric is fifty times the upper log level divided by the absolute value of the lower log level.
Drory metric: 50.7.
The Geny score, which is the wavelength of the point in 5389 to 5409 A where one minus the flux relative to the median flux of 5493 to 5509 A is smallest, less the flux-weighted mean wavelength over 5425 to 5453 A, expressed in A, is -48.0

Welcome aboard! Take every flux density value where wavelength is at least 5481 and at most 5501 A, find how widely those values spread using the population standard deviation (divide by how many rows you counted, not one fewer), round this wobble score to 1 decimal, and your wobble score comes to 1.0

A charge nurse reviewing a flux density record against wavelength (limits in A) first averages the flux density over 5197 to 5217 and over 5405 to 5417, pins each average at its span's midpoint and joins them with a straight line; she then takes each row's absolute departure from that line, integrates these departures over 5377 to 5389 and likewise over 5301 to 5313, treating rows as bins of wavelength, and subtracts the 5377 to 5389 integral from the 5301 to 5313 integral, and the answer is 7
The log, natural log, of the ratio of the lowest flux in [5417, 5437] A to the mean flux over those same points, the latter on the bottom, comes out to -0.19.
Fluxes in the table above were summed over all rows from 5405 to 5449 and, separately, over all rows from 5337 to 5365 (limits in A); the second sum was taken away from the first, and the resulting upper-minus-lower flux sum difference 61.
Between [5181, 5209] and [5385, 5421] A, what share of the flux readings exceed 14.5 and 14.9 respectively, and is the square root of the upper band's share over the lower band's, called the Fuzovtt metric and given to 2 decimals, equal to 0.62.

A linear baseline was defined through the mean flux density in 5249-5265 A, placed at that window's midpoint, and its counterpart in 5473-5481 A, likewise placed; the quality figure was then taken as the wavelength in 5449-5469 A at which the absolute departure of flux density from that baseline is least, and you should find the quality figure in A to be 5467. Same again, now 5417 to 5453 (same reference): 5439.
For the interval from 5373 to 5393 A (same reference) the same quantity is 5387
